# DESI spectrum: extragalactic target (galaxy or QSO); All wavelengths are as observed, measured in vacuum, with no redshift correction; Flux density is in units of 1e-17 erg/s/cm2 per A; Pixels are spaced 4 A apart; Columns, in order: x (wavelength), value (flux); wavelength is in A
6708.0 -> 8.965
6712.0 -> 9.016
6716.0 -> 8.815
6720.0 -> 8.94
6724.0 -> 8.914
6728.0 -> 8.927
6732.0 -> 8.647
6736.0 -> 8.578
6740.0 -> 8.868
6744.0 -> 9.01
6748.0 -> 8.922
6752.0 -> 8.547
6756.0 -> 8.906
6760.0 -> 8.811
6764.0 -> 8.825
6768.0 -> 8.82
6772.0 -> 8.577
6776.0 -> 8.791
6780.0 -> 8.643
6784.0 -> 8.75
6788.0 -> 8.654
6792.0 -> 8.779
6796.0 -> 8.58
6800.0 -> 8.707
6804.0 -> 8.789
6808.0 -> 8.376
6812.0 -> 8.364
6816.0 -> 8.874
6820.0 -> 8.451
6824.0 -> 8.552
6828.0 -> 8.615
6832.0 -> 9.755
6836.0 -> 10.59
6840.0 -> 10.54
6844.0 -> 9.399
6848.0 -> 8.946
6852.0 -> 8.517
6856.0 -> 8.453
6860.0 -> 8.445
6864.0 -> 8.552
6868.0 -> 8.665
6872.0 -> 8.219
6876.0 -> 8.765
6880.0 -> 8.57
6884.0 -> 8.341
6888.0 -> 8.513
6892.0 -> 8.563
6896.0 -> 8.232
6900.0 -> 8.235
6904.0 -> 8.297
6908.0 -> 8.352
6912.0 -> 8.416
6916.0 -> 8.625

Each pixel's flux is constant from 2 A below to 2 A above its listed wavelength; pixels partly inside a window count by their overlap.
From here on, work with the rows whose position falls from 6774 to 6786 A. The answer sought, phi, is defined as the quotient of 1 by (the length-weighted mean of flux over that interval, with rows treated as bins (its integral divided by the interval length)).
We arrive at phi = 0.115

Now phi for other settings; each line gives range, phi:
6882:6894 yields 0.118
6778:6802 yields 0.115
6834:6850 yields 0.101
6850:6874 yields 0.118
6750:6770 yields 0.114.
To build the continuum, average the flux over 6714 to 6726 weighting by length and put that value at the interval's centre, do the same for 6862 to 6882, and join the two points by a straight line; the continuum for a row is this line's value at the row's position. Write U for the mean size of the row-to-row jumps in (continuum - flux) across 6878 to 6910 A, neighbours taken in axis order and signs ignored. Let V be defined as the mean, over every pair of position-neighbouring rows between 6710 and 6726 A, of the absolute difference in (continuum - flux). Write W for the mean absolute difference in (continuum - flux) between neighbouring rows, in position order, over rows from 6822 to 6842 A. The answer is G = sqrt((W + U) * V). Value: 0.27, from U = 0.13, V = 0.11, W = 0.53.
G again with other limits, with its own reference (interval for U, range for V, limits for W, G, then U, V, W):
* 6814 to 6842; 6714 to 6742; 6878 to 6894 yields 0.28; 0.44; 0.13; 0.15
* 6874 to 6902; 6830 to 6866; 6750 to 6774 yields 0.34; 0.16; 0.38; 0.14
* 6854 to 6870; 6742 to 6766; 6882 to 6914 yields 0.19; 0.08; 0.18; 0.11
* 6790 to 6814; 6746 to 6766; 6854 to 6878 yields 0.29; 0.16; 0.21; 0.25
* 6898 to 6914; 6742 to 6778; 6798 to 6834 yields 0.27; 0.07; 0.17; 0.35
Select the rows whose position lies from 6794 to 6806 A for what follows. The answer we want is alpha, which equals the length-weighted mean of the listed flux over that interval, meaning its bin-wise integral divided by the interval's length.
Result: 8.69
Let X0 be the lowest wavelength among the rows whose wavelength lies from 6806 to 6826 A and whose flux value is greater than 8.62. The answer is 6816.0 A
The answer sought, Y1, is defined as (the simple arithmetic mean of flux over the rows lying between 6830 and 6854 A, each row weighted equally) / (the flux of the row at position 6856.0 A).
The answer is 1.14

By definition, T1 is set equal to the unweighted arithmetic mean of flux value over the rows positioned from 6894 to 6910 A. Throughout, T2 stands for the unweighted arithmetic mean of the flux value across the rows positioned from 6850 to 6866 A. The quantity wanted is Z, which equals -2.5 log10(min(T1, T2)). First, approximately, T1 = 8.279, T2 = 8.5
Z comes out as -2.29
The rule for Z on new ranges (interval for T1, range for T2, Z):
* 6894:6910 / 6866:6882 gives -2.29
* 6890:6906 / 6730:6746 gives -2.30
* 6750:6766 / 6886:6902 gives -2.31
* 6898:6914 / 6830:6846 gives -2.30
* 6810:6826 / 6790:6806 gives -2.33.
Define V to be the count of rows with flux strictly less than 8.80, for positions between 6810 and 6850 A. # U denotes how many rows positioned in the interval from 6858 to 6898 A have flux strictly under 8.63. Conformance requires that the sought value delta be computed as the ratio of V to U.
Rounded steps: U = 8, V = 4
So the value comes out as 0.5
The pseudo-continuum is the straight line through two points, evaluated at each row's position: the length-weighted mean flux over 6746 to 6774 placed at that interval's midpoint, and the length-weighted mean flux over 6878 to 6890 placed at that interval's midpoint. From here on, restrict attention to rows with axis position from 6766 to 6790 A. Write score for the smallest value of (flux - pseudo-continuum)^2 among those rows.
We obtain 0.0012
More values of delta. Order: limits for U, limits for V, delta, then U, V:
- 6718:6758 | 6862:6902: 5.0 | 2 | 10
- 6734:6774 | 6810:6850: 1.3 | 3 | 4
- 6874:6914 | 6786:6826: 1.0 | 9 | 9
